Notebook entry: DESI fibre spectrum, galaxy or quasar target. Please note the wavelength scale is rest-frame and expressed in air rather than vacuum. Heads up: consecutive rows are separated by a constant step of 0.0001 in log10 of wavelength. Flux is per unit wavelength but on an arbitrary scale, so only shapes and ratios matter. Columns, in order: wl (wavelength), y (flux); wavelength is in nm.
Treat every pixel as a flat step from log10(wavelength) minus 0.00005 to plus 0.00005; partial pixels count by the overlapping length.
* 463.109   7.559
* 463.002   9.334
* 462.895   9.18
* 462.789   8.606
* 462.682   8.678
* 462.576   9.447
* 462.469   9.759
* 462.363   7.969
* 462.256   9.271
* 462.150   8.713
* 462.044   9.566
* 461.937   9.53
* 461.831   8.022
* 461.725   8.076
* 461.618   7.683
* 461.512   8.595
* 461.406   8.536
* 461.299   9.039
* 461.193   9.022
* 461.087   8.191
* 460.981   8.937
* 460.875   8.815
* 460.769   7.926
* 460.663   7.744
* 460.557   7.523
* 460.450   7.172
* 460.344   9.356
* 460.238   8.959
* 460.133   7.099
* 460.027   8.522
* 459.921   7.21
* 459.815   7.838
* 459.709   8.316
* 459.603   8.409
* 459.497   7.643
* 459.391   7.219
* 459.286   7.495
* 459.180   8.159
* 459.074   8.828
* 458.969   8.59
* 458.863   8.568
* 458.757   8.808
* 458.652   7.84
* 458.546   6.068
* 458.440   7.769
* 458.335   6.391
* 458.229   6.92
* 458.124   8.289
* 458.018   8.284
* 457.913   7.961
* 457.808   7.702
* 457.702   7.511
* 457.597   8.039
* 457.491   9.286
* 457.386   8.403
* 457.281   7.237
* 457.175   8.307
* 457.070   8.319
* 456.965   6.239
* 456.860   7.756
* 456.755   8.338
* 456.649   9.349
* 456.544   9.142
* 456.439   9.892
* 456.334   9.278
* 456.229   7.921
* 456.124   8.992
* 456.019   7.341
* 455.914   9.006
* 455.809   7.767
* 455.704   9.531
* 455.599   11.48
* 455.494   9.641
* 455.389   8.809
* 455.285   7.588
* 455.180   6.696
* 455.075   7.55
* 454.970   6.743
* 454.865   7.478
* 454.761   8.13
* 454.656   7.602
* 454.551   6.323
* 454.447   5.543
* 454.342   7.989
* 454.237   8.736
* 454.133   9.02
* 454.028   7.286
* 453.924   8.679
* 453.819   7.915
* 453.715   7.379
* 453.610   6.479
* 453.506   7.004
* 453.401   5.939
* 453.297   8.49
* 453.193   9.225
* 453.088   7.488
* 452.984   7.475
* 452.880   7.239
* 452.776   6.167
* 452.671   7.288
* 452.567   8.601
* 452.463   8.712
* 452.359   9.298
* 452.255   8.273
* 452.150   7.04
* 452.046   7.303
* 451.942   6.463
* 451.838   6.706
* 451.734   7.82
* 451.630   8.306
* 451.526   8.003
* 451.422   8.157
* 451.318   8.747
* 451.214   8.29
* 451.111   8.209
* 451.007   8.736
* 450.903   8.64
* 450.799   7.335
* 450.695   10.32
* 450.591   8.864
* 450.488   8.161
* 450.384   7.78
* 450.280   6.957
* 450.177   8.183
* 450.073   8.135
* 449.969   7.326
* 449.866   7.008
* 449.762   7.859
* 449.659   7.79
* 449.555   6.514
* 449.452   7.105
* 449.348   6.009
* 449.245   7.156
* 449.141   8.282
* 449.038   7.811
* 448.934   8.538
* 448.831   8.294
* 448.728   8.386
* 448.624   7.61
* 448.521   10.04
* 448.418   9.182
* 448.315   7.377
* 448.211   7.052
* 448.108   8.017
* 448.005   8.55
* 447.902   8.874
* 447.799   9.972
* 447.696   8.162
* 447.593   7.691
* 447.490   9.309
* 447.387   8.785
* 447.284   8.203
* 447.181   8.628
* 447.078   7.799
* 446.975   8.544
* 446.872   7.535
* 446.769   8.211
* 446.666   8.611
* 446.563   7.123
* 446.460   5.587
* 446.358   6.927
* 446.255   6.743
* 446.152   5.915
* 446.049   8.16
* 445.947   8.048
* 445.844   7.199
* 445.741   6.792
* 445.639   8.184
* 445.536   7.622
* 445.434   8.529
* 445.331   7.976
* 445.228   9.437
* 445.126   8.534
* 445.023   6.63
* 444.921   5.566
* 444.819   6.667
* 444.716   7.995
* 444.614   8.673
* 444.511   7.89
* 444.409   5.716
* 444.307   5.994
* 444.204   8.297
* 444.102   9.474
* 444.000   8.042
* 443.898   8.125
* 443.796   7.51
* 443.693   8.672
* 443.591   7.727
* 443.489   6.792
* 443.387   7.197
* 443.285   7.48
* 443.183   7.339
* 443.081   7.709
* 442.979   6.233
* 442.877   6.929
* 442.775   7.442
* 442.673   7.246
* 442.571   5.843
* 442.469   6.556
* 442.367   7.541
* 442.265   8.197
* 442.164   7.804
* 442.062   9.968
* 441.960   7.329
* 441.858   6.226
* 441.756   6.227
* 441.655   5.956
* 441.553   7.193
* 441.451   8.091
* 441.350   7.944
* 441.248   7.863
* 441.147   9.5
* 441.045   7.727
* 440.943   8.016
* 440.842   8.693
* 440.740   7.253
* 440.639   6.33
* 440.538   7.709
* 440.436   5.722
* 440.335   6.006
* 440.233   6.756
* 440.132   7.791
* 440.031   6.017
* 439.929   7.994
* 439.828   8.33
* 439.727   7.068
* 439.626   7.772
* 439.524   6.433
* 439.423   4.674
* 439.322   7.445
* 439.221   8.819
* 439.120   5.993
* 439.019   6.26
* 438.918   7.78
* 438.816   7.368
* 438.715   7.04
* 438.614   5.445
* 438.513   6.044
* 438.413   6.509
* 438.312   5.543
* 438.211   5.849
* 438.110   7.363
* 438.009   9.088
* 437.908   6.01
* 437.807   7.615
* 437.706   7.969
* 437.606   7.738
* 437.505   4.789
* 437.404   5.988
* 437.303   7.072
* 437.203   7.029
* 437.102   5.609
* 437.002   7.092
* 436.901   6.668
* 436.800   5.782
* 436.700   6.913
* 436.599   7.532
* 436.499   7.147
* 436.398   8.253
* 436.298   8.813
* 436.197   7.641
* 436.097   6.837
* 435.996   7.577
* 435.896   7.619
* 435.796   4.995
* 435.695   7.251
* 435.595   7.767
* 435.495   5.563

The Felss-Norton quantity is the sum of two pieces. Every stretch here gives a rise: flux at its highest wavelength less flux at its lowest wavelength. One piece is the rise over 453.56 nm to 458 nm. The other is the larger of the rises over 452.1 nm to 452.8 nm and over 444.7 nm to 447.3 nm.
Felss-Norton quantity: 1.7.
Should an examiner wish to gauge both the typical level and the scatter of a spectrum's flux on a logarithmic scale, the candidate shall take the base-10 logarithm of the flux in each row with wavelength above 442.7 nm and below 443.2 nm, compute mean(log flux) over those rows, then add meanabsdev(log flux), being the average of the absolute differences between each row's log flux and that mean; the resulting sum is 0.88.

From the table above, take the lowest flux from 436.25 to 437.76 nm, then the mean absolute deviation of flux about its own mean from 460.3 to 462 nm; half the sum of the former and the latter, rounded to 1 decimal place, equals 2.7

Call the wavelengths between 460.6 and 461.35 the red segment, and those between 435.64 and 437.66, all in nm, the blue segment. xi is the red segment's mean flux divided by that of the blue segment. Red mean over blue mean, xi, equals 1.23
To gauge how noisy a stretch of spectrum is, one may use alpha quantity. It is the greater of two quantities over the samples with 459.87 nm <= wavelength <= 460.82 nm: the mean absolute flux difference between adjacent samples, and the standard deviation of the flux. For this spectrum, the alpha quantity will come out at 0.99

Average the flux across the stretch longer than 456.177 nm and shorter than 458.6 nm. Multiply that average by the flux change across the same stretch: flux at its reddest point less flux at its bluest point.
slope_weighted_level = -15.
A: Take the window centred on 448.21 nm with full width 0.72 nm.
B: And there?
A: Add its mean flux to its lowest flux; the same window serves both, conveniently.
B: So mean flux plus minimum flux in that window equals 15.5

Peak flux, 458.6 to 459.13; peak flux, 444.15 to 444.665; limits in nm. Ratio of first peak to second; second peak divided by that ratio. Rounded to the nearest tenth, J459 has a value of 8.5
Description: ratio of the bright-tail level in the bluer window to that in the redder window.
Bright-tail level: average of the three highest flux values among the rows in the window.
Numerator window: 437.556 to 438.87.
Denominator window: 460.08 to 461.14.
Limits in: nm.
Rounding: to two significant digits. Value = 0.91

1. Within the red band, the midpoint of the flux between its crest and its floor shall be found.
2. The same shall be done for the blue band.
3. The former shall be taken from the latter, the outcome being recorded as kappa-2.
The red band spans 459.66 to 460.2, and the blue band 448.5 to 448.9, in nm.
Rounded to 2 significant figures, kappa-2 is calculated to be 1.0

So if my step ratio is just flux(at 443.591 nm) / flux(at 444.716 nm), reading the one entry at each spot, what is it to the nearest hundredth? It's 0.97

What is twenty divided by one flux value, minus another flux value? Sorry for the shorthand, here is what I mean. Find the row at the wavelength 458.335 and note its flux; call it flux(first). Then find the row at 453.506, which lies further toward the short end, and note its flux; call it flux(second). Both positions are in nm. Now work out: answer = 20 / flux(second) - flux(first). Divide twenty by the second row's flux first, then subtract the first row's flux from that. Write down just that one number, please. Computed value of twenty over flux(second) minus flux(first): -3.5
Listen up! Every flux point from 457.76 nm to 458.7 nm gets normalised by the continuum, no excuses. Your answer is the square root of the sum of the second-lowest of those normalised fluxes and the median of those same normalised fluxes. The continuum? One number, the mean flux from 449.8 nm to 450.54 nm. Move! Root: 1.36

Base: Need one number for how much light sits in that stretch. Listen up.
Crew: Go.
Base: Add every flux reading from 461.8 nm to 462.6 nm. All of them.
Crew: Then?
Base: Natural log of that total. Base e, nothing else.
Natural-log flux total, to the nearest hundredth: 4.28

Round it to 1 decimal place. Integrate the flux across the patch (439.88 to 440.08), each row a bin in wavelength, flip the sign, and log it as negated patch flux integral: -1.4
